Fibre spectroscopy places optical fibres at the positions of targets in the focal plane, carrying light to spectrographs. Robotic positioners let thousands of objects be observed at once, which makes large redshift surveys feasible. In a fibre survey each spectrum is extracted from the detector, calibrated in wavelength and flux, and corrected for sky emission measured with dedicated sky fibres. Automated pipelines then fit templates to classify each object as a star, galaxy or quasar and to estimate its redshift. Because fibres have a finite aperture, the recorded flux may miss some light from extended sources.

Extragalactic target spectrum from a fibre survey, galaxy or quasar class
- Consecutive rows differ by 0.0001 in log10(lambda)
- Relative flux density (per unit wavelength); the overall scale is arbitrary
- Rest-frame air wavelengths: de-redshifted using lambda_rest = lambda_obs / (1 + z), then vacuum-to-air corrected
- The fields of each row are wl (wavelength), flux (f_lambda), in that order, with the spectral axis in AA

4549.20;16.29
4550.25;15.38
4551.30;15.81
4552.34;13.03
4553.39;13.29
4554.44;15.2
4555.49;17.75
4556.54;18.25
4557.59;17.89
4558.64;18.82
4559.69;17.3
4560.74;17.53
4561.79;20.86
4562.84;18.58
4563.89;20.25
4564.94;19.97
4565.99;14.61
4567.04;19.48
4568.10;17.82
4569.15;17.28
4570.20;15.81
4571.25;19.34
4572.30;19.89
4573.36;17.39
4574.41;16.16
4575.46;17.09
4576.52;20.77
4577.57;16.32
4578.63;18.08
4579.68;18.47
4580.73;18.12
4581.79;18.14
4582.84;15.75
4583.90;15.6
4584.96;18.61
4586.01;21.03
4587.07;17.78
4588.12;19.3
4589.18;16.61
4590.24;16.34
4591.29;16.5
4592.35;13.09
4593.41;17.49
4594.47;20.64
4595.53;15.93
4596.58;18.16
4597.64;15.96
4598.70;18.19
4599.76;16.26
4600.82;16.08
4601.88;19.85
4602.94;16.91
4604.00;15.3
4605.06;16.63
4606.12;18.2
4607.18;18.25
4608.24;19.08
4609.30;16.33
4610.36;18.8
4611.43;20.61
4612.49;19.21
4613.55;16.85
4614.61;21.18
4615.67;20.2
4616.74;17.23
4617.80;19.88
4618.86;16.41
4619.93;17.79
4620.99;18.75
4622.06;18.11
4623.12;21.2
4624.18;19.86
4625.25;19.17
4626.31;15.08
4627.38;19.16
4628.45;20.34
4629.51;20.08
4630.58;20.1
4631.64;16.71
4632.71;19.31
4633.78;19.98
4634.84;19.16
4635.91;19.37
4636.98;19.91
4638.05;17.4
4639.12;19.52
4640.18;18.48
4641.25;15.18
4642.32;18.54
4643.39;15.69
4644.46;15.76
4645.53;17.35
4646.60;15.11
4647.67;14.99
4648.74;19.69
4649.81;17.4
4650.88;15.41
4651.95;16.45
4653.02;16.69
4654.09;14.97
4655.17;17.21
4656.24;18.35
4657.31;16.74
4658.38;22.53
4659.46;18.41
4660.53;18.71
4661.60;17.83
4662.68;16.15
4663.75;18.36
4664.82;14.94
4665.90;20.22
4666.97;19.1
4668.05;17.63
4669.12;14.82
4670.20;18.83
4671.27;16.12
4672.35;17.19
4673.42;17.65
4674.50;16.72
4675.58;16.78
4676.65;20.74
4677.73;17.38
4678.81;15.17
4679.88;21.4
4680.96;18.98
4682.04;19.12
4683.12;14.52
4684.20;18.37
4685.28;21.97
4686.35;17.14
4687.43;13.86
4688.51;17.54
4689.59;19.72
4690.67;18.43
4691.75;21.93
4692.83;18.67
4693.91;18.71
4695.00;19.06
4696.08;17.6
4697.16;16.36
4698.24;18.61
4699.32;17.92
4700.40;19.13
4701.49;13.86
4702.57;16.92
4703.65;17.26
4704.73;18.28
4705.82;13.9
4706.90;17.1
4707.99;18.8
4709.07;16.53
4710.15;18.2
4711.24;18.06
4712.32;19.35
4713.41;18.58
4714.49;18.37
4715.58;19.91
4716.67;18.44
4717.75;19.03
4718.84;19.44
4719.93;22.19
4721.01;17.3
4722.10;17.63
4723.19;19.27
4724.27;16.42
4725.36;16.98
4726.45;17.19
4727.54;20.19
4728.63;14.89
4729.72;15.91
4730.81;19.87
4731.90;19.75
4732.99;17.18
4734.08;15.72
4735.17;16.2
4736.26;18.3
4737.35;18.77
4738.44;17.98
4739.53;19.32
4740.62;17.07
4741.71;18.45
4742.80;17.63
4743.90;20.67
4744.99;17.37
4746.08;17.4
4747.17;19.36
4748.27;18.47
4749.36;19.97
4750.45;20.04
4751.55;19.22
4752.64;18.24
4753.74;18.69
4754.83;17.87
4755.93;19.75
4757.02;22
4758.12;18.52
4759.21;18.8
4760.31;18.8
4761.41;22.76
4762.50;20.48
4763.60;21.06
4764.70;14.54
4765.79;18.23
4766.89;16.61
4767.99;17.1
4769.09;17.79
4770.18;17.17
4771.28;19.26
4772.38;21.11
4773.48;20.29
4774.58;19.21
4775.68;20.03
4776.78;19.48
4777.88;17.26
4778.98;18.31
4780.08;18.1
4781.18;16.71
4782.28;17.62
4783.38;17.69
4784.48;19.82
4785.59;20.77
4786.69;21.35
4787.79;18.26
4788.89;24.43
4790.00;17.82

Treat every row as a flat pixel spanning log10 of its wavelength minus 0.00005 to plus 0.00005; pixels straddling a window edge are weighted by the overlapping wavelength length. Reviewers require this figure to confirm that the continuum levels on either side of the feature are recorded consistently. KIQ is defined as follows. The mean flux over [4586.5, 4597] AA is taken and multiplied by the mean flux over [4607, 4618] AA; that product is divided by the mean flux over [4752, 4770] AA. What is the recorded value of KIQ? 17.2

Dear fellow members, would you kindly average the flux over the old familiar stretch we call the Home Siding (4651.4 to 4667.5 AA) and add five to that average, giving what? 22.8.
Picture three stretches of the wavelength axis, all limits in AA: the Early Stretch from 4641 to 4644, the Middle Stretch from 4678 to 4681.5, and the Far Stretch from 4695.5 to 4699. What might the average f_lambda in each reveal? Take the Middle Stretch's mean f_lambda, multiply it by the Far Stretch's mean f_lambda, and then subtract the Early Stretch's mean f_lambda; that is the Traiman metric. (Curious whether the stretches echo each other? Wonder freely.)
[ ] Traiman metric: 308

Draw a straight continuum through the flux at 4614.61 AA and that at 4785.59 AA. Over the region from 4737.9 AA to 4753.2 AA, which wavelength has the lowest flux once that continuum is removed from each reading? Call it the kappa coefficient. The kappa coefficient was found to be 4740.62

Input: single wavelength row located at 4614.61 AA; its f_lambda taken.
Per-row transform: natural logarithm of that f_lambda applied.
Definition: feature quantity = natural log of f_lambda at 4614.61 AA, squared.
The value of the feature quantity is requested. 9.32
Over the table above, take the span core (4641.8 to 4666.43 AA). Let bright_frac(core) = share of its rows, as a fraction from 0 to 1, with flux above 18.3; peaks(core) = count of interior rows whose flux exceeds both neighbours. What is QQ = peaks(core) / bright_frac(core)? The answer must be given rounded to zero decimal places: 20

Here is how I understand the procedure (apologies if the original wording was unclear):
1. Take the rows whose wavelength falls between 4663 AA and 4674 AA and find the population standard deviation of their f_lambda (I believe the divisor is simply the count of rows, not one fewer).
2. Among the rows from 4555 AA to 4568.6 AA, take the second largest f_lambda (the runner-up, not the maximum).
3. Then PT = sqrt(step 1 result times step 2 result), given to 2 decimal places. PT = 5.83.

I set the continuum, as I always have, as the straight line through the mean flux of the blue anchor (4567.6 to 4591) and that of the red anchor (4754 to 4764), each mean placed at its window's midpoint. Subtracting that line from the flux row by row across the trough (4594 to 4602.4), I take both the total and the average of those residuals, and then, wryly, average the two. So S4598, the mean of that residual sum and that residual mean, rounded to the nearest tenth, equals -1.8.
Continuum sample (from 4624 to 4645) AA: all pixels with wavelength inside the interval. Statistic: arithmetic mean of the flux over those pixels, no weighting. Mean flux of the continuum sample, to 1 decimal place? 18.4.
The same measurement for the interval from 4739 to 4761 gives 18.9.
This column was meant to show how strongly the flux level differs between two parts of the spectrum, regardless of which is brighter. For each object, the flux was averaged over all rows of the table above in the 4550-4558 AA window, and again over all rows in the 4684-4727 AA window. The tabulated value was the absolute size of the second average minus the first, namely 2.3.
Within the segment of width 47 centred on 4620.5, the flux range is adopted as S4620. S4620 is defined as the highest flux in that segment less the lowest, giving 6.1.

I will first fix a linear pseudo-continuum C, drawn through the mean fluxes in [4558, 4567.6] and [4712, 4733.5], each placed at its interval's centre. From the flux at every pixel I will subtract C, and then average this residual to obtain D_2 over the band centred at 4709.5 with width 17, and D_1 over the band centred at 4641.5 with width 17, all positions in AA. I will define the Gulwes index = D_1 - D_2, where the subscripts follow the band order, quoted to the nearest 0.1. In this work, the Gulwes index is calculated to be 0.0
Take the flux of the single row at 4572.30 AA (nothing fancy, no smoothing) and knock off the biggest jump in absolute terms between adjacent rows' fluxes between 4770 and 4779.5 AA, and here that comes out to 17.7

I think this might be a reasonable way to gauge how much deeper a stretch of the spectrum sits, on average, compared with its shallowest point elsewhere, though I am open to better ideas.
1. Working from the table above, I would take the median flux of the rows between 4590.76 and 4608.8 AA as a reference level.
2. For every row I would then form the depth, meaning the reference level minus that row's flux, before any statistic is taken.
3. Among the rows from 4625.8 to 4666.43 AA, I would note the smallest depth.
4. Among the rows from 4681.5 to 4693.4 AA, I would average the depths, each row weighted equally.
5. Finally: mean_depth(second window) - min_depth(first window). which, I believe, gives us 4.23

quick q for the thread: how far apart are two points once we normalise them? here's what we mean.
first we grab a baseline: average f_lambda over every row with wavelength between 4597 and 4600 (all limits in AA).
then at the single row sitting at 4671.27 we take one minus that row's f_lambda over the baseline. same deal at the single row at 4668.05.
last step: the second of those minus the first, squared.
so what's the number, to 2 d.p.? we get 0.01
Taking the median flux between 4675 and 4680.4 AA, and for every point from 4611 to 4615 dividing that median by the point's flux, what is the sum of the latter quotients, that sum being 3.60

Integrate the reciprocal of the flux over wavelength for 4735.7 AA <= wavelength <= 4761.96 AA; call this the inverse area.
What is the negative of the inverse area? -1.4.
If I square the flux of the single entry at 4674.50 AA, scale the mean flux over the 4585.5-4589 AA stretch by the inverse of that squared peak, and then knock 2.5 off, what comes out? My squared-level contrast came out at -2.43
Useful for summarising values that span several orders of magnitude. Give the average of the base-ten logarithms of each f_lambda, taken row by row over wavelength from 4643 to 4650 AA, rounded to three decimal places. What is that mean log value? 1.217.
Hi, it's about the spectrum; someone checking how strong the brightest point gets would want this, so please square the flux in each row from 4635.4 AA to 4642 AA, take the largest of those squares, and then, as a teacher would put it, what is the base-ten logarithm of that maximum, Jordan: 2.60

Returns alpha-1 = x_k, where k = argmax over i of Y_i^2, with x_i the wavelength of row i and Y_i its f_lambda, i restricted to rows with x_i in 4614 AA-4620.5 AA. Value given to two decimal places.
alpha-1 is 4614.61 AA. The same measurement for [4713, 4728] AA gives 4719.93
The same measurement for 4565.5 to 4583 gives 4576.52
